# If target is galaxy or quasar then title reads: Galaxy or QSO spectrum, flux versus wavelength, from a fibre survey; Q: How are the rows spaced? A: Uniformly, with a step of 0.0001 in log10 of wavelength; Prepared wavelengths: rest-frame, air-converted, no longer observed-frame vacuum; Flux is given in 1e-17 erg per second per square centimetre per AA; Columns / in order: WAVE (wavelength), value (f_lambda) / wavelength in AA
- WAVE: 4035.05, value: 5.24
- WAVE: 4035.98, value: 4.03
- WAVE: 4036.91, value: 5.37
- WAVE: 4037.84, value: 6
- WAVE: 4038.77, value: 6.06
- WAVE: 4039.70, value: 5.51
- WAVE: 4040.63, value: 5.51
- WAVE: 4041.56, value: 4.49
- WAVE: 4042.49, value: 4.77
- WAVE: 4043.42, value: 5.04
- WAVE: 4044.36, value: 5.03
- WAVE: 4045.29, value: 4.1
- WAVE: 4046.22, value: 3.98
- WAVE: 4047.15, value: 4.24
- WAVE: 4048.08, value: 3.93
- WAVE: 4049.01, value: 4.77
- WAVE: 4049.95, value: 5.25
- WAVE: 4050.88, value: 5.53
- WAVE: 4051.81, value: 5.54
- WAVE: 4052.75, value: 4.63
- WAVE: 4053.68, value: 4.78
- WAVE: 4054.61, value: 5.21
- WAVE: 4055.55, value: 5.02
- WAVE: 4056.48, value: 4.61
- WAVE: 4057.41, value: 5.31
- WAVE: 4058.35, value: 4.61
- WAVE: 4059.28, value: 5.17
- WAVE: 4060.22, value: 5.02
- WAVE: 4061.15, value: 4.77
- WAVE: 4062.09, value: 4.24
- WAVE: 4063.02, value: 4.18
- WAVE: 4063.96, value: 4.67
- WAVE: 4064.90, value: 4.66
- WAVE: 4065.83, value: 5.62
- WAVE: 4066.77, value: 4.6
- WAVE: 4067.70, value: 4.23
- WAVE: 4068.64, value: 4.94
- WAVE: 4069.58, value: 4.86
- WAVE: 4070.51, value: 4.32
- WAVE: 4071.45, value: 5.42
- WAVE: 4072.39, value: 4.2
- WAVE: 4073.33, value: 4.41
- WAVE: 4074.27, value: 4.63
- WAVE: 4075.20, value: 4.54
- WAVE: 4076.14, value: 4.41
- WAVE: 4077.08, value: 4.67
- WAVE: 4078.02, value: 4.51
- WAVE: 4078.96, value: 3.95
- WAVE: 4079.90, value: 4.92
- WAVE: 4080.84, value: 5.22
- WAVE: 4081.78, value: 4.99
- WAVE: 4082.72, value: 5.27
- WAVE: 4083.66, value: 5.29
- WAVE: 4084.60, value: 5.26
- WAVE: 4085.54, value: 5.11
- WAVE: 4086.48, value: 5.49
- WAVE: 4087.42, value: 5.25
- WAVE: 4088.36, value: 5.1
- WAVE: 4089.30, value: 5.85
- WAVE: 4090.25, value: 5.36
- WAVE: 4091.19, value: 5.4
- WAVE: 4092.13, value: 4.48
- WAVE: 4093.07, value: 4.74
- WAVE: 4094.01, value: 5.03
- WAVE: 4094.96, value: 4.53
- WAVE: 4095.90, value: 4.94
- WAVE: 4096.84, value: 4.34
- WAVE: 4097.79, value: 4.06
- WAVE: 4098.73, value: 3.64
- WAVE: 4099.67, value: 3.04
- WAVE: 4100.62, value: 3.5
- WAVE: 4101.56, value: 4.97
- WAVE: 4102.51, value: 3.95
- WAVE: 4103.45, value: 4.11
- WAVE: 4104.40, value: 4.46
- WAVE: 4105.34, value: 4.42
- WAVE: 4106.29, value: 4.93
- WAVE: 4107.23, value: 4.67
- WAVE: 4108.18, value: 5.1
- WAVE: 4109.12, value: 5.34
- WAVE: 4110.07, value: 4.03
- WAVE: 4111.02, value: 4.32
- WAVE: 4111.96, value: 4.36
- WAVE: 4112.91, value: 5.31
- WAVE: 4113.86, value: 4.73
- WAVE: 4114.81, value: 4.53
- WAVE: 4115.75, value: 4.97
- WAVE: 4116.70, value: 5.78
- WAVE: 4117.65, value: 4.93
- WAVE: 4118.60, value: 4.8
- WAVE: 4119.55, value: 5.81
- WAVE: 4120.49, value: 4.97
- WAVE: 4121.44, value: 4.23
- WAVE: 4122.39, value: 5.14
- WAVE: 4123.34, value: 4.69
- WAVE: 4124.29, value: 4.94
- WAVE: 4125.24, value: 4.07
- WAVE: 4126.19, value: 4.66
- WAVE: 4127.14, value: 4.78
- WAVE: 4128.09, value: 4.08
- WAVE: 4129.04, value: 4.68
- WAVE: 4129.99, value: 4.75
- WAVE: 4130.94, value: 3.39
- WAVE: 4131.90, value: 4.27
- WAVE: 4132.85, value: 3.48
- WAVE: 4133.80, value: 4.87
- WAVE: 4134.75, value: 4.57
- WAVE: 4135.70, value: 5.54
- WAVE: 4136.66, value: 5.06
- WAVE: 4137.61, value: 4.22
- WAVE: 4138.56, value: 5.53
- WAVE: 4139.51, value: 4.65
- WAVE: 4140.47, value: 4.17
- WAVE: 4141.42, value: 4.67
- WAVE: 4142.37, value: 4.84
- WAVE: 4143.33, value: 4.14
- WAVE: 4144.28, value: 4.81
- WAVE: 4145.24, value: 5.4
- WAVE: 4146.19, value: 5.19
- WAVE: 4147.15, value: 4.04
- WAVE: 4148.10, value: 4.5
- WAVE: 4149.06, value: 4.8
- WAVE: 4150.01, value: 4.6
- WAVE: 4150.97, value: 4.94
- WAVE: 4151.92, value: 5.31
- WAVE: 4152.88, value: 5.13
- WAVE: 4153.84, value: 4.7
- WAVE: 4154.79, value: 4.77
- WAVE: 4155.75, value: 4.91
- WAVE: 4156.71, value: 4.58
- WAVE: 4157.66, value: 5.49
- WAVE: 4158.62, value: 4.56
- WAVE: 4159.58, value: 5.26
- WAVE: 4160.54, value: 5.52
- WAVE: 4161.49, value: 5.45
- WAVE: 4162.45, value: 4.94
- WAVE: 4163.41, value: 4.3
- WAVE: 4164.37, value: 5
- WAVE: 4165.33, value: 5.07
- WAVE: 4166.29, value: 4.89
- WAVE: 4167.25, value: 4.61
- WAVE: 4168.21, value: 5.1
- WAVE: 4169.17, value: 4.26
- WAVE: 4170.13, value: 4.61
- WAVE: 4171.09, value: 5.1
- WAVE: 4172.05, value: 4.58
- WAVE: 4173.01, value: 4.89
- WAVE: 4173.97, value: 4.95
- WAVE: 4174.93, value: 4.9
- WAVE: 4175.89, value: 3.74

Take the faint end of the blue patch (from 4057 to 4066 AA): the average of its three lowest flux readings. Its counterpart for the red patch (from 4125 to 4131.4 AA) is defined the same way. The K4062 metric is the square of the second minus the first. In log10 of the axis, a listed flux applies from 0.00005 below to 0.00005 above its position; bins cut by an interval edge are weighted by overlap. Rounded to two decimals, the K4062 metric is 0.25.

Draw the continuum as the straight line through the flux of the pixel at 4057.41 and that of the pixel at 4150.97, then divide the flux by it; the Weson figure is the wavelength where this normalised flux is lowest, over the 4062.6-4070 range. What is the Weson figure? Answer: 4063.02 AA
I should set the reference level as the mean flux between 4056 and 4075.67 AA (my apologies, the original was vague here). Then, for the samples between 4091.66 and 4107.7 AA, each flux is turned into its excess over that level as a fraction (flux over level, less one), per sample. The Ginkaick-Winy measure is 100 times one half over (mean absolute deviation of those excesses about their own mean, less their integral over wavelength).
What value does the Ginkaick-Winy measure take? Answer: 37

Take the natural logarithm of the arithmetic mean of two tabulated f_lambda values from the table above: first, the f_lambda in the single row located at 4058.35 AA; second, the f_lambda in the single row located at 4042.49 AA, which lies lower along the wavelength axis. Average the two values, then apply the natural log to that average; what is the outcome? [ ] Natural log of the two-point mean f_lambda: 1.55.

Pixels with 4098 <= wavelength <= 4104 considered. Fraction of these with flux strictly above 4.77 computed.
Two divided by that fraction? 12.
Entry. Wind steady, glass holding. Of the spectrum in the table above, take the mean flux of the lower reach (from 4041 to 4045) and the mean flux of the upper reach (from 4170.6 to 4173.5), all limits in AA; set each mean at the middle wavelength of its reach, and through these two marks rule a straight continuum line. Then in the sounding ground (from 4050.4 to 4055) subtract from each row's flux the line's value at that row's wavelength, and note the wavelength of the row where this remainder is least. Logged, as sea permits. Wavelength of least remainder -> 4052.75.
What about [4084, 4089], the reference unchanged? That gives 4088.36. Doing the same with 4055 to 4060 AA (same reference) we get 4058.35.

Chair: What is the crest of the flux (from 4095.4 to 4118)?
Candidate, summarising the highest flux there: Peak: 5.78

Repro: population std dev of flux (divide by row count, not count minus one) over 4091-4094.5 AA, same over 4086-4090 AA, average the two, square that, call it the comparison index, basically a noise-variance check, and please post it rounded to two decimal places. 0.10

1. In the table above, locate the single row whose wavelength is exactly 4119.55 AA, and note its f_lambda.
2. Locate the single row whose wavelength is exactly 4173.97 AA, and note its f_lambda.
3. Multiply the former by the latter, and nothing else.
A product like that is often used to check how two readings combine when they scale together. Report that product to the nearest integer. 29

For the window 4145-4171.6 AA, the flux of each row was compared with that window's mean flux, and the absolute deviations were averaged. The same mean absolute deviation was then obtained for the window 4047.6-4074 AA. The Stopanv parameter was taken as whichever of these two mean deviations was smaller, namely 0.31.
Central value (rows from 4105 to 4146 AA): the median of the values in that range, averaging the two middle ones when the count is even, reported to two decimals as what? 4.73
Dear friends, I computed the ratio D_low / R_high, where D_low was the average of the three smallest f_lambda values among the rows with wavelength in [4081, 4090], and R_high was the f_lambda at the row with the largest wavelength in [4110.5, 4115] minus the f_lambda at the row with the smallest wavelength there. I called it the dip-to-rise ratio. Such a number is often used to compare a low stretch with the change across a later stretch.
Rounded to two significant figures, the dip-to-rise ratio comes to 24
